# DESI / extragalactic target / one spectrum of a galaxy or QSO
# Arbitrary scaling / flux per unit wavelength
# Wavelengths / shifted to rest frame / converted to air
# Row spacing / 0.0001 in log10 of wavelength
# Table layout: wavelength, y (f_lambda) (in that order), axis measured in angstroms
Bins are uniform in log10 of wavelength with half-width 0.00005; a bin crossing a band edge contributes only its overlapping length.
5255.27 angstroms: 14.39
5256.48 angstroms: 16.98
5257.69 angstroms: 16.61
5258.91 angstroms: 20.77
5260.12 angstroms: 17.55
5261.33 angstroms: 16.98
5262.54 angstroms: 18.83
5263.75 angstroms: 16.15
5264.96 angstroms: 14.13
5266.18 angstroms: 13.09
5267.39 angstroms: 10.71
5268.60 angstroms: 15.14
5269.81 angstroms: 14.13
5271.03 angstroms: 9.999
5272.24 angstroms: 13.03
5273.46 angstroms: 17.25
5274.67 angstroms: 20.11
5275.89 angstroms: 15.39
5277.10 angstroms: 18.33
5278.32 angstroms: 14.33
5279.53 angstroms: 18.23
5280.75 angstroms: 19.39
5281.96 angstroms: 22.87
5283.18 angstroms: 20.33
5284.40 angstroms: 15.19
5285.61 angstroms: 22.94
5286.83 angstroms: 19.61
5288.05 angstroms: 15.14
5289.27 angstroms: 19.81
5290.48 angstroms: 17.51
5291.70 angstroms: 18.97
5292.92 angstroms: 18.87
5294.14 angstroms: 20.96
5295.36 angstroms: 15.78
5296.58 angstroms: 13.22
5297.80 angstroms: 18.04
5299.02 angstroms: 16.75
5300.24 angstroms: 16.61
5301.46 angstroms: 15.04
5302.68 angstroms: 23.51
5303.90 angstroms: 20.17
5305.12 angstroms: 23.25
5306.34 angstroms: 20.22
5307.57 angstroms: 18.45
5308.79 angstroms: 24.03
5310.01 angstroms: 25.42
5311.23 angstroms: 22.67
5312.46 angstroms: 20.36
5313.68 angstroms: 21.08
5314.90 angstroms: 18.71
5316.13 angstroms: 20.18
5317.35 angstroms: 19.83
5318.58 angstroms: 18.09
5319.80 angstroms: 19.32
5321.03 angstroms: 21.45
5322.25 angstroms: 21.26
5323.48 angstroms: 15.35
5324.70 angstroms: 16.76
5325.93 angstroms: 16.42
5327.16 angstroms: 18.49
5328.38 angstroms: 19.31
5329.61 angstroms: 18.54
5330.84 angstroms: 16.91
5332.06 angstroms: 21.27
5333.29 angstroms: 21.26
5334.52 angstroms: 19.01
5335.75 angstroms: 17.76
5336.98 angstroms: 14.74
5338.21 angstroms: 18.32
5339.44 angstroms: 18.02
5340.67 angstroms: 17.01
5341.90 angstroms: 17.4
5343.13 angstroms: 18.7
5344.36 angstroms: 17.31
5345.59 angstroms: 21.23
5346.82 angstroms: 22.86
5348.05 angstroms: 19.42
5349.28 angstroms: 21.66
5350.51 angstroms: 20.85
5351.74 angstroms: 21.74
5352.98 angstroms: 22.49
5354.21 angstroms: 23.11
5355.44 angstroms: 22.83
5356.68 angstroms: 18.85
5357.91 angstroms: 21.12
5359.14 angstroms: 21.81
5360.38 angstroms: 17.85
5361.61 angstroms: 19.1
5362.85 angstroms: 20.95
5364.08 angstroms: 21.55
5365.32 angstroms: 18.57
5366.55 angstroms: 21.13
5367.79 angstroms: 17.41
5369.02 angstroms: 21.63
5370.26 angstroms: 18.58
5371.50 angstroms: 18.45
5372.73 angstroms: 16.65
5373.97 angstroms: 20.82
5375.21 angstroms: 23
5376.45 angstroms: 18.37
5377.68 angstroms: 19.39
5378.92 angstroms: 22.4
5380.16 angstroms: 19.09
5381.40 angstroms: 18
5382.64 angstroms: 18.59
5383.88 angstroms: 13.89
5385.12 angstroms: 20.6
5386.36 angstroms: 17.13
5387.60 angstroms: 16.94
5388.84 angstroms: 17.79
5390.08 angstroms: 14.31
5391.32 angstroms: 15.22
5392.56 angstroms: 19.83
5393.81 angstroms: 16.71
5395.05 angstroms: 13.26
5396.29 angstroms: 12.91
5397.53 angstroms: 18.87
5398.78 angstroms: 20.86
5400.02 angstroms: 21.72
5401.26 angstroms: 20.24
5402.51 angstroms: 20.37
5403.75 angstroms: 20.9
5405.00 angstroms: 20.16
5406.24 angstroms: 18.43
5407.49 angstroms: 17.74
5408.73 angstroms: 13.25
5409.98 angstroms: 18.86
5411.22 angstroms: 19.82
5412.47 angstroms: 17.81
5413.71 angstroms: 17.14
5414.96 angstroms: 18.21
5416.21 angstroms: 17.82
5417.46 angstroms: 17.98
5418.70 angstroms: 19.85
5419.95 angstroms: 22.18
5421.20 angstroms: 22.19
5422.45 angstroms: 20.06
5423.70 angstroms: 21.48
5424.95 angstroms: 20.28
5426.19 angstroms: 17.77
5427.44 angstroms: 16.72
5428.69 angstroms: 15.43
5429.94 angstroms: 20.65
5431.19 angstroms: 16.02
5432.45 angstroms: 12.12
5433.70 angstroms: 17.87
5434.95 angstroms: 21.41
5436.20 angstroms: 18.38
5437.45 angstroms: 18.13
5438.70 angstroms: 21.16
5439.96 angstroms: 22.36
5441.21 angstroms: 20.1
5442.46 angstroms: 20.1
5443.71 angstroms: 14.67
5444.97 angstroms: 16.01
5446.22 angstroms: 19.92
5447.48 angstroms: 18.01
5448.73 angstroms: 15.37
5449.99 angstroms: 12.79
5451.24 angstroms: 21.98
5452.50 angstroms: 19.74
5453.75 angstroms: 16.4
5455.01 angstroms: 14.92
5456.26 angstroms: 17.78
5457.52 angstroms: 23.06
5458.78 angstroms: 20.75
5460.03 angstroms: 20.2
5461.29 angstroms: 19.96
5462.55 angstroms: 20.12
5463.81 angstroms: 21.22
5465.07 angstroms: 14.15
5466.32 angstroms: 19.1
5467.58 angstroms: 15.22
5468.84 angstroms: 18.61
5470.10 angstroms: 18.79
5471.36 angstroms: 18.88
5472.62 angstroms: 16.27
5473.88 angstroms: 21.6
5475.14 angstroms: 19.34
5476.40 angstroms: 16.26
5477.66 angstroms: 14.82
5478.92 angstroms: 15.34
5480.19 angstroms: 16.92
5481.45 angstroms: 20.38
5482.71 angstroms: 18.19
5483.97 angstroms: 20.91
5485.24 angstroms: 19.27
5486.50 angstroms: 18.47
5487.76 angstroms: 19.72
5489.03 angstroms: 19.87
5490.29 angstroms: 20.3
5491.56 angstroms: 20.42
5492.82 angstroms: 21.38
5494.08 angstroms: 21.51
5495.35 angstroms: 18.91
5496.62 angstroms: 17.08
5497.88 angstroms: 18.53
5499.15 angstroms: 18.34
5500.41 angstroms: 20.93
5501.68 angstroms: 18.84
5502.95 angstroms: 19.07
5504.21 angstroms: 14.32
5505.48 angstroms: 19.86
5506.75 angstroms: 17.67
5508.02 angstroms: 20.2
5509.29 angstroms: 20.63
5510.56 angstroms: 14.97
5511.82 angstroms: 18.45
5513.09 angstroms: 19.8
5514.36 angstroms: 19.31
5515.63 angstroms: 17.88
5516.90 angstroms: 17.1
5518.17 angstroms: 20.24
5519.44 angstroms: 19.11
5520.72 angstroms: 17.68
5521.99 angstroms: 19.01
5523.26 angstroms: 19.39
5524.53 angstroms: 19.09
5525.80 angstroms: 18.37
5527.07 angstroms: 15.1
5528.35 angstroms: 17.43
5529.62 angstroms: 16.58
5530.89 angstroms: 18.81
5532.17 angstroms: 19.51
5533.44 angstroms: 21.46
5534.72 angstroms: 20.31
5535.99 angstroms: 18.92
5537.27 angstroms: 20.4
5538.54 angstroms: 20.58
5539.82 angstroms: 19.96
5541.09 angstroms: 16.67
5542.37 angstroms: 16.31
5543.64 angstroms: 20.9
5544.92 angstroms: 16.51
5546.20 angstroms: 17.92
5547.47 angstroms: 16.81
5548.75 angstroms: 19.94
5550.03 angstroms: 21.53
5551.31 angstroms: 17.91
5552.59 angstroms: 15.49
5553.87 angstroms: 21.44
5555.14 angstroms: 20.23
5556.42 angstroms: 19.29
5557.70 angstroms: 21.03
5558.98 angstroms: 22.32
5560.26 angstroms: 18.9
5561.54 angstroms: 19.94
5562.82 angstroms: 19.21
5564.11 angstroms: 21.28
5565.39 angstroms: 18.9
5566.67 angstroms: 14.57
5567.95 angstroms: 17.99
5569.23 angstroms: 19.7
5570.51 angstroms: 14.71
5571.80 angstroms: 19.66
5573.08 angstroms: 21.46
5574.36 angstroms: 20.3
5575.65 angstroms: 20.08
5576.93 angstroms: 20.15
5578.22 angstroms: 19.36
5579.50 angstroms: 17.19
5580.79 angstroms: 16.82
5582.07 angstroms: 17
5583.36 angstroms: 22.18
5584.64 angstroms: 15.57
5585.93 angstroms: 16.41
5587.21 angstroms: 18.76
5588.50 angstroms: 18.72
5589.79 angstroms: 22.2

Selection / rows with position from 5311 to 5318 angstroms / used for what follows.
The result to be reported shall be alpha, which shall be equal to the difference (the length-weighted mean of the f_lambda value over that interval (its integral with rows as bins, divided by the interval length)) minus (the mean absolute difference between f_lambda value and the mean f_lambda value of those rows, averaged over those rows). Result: 19.4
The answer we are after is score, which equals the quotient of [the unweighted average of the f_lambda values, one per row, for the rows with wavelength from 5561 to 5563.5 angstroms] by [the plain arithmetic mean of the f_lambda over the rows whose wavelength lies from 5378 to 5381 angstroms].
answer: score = 0.94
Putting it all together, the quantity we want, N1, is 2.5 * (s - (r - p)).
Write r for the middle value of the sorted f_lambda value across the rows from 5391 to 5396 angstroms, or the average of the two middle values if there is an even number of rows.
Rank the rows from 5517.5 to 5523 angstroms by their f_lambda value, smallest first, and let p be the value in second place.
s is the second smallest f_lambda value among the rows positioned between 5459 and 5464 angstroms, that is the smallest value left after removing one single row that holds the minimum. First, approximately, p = 19.01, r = 16.0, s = 20.12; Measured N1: 58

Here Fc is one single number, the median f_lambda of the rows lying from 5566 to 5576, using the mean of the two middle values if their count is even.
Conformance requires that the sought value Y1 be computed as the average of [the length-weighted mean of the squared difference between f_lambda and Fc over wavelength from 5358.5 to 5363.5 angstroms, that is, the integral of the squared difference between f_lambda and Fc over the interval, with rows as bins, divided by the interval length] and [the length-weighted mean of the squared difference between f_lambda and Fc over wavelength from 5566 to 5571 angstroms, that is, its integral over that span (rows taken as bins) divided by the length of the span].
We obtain 8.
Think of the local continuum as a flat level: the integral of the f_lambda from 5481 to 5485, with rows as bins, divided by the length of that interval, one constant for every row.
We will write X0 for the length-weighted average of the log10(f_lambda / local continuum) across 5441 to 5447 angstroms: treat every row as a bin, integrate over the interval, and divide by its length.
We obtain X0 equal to -0.04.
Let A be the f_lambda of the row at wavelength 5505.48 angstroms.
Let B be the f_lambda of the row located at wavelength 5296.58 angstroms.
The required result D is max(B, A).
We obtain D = 19.9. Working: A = 19.86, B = 13.22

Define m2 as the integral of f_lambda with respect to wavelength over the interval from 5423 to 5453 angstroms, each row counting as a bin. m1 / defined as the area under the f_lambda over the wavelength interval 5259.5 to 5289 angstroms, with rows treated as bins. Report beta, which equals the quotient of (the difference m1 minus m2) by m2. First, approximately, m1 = 491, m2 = 548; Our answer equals -0.10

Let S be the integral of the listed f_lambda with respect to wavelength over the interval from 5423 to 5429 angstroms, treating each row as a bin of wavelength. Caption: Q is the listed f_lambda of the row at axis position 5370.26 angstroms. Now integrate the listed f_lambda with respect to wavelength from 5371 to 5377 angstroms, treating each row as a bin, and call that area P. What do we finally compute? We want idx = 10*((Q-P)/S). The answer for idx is -8.8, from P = 117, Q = 18.58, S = 111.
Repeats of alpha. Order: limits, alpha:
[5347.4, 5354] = 20.5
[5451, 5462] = 17.3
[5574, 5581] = 17.7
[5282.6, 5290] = 16.4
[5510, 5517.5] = 16.7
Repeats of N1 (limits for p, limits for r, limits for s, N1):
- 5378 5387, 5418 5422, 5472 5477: 28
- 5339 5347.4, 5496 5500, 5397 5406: 48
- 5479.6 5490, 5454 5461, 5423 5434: 34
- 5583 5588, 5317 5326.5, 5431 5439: 34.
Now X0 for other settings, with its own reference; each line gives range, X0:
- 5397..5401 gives 0.02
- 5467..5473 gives -0.05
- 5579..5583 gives -0.06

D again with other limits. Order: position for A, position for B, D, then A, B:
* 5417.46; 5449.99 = 18.0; 17.98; 12.79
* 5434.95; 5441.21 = 21.4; 21.41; 20.1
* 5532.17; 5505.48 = 19.9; 19.51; 19.86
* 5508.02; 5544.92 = 20.2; 20.2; 16.51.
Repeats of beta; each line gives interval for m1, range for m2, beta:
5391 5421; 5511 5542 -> -0.05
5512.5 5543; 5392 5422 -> 0.02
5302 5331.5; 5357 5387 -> 0.01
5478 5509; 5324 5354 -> 0.03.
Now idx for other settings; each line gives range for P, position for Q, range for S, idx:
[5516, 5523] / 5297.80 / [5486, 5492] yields -9.5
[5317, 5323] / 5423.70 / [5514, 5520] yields -8.7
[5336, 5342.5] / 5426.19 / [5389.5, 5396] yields -9.2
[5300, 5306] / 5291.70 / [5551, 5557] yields -8.9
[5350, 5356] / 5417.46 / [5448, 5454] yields -11.1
